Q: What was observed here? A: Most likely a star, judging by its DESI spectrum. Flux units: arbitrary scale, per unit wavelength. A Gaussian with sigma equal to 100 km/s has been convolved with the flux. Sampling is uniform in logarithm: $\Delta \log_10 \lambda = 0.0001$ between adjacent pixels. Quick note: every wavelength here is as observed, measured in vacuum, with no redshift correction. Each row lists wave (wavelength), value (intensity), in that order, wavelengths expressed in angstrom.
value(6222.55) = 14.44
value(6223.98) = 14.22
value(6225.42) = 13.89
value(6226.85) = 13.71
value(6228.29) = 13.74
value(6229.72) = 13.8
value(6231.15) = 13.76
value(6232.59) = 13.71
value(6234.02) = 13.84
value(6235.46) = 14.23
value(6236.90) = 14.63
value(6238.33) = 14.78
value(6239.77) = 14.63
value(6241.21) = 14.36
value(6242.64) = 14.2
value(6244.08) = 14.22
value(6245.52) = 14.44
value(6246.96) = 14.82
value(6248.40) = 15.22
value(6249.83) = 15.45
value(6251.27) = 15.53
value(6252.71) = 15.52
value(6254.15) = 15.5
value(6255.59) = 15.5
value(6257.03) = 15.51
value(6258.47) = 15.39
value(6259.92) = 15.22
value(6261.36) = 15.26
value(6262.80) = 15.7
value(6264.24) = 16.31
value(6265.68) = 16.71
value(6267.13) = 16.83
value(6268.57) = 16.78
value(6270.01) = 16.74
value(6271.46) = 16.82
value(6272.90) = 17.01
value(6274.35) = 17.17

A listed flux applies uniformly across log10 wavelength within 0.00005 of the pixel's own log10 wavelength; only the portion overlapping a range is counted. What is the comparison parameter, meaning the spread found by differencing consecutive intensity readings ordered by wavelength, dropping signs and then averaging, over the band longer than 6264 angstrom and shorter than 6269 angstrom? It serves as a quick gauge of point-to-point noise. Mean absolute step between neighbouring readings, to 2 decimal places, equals 0.19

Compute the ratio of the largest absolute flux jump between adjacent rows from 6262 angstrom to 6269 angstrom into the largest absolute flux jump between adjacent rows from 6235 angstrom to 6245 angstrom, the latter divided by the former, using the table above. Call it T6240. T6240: 0.66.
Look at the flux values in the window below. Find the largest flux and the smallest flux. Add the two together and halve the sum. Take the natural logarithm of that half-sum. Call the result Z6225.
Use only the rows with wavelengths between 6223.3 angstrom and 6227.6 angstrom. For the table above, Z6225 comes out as 2.64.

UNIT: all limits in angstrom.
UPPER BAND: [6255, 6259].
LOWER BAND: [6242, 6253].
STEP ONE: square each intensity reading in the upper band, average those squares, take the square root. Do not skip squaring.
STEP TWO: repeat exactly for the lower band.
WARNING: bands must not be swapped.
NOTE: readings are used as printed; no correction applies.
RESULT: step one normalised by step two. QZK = 1.036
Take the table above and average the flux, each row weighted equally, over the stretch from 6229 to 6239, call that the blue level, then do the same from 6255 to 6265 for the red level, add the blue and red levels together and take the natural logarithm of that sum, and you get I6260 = 3.39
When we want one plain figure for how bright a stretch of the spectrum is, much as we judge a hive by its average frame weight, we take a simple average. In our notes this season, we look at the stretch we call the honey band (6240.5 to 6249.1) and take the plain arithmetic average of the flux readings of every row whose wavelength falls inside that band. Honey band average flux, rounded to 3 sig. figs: 14.5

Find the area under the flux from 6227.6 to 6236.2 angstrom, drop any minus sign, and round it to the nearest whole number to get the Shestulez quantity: 119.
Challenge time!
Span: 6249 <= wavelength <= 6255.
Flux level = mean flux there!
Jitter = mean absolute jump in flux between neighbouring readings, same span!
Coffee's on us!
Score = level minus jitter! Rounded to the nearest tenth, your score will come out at 15.5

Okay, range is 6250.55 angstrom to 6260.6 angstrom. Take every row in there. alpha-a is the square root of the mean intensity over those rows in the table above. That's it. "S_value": 3.93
